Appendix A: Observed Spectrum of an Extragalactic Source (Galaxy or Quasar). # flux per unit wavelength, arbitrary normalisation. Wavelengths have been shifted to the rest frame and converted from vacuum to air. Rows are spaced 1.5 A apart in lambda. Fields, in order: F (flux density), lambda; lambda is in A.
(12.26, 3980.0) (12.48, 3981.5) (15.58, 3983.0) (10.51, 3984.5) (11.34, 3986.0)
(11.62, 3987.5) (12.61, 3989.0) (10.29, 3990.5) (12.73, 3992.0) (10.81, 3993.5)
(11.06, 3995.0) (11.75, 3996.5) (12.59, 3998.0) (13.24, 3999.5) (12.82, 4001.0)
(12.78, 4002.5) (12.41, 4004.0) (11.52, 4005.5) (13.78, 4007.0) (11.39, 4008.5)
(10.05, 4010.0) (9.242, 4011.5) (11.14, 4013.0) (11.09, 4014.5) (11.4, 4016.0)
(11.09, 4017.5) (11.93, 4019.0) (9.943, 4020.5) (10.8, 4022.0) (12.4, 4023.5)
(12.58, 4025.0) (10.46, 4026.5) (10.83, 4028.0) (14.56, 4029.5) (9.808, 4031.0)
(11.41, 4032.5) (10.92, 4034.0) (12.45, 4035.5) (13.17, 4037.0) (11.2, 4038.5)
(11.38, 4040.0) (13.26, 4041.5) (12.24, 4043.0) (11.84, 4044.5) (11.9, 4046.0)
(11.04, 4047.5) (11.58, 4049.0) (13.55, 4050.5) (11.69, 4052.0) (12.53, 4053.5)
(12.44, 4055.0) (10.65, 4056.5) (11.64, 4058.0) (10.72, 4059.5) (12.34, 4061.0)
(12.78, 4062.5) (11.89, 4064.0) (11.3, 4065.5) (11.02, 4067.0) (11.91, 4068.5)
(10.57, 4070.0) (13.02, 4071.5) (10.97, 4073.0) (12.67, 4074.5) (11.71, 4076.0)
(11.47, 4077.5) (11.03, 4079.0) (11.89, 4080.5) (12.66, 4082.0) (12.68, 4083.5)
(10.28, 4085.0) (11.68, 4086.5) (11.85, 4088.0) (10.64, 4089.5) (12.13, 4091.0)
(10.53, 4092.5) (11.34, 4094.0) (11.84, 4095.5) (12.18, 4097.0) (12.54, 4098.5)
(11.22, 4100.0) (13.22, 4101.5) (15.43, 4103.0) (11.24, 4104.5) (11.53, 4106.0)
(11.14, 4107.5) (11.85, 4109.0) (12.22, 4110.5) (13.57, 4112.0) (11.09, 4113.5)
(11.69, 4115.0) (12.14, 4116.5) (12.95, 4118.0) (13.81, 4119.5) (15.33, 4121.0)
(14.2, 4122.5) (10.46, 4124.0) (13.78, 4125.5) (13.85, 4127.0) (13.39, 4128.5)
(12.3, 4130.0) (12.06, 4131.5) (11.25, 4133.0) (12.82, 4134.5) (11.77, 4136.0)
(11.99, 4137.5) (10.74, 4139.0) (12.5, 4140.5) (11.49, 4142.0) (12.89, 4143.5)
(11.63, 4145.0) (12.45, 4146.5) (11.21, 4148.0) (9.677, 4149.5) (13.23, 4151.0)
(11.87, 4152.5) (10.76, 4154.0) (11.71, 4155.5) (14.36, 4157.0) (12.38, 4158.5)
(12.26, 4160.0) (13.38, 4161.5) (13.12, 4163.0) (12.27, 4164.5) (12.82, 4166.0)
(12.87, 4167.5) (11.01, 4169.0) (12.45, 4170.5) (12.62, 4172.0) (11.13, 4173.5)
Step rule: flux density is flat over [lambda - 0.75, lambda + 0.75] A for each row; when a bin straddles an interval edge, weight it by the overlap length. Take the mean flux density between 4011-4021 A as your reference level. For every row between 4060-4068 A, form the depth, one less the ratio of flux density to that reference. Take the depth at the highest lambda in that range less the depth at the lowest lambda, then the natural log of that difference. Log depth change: -2.1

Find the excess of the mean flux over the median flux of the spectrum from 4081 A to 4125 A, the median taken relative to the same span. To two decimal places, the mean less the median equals 0.34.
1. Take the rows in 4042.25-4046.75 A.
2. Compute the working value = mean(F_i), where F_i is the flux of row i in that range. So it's 12.0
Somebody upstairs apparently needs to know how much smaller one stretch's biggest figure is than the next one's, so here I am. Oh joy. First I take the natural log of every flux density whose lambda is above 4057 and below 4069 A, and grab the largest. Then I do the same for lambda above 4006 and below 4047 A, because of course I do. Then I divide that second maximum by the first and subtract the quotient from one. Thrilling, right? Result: -0.05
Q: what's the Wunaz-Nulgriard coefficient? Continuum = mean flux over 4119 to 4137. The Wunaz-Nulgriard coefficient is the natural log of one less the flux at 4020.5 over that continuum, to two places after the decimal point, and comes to -1.47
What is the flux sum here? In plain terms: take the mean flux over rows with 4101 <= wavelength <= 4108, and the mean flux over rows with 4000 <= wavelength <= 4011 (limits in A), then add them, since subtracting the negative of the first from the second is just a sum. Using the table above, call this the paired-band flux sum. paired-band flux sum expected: 24.6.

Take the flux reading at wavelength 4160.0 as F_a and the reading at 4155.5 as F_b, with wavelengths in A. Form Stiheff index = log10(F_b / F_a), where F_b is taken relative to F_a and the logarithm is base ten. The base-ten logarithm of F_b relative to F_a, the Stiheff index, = -0.020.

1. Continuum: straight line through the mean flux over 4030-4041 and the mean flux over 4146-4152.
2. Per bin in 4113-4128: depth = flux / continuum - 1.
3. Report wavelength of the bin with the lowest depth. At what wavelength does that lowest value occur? 4124.0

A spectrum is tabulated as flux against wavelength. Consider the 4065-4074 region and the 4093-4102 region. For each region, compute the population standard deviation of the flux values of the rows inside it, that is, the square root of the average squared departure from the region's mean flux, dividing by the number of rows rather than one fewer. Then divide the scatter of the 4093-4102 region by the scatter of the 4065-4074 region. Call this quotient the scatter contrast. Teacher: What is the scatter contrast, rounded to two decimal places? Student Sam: 0.86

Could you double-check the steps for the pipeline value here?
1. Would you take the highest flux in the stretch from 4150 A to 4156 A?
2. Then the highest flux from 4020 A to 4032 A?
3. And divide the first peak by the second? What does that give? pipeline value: 0.91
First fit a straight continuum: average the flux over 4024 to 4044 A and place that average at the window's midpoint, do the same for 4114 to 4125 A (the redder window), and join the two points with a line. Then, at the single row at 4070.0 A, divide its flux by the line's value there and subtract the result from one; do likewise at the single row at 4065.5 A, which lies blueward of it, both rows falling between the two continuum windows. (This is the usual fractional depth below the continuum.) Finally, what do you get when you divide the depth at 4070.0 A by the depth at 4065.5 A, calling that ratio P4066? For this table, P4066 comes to 1.8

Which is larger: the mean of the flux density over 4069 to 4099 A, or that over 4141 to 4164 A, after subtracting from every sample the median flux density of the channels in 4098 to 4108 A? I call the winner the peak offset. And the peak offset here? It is 0.6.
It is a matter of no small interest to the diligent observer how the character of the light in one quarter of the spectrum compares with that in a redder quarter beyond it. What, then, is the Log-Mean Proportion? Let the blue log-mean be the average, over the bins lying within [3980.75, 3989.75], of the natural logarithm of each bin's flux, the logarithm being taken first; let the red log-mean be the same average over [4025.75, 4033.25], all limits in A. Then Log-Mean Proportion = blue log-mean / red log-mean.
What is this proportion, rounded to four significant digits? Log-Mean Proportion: 1.033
